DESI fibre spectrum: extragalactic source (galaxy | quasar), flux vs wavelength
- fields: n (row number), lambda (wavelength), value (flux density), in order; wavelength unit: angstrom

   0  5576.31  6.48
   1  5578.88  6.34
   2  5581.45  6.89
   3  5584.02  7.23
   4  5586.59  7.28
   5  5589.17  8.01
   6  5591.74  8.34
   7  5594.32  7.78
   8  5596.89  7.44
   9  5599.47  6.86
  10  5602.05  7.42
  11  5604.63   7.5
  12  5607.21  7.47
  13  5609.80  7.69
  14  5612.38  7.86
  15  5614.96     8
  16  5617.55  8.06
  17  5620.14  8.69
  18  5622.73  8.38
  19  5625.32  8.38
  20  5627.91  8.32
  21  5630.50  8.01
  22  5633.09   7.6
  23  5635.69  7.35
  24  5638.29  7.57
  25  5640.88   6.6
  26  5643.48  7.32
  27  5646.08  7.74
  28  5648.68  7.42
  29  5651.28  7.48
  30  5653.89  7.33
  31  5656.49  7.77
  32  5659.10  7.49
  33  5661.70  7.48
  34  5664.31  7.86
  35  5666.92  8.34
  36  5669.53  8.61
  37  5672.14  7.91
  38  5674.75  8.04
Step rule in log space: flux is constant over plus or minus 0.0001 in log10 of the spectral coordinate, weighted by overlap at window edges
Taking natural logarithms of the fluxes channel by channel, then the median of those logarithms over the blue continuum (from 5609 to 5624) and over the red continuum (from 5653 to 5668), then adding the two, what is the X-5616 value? 4.12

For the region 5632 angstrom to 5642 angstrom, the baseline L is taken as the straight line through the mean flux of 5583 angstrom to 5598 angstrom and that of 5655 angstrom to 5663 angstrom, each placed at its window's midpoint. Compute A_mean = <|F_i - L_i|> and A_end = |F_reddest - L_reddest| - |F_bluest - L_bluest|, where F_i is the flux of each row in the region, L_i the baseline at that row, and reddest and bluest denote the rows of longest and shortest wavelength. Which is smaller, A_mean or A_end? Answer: 0.33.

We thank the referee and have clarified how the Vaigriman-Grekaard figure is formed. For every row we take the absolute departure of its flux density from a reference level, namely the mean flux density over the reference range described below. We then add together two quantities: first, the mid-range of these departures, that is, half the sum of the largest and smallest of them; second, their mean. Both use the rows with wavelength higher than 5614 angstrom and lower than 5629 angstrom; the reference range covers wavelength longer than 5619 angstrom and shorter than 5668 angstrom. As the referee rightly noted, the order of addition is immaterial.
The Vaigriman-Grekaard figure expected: 1.2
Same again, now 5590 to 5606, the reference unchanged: 0.9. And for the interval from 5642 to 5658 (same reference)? 0.5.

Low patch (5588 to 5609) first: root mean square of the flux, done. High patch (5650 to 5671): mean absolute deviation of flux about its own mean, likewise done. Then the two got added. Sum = 7.97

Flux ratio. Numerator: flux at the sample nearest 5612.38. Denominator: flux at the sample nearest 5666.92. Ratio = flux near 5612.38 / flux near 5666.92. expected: 0.94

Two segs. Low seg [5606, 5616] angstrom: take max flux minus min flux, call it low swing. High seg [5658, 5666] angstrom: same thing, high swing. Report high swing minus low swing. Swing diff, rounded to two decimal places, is -0.15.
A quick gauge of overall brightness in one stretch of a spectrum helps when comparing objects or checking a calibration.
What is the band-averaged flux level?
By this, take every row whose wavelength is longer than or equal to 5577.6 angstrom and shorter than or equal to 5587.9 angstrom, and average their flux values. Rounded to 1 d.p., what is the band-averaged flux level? 6.9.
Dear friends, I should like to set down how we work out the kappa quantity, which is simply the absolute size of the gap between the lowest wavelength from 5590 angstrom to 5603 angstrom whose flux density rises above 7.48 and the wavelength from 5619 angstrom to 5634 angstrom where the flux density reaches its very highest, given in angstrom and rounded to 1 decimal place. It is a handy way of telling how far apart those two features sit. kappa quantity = 28.4 angstrom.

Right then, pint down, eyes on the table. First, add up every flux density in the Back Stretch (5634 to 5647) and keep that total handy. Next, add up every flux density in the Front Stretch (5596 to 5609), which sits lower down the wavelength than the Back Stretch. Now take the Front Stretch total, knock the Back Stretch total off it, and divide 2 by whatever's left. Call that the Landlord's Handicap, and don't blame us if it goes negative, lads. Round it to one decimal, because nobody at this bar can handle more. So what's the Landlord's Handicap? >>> 18.2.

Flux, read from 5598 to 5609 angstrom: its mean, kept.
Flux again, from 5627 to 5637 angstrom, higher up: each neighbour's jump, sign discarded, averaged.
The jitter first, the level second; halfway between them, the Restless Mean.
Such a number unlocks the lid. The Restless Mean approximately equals 3.82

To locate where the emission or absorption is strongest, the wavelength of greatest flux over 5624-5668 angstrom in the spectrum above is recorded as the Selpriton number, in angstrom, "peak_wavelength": 5625.32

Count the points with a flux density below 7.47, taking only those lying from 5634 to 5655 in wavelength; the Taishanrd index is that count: 5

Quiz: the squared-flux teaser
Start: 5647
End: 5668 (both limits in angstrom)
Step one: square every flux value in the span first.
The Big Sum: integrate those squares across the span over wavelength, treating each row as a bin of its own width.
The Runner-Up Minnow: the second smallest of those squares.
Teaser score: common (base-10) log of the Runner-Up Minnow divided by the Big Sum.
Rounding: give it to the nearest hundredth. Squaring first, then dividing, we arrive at -1.35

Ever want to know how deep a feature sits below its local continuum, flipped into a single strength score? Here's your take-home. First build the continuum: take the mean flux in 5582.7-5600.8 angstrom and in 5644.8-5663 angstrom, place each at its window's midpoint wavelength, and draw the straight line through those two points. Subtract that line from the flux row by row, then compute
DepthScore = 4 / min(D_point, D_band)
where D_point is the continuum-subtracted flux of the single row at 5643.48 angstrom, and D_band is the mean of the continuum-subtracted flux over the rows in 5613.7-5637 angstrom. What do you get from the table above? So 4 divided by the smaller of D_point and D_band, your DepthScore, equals -19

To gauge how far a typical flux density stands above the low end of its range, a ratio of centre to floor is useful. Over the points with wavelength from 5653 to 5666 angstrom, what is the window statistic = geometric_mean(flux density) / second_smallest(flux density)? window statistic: 1.01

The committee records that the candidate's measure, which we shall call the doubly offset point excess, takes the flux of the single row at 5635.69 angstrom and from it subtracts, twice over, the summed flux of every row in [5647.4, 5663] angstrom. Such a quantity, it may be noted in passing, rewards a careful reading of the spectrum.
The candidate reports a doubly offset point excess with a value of -83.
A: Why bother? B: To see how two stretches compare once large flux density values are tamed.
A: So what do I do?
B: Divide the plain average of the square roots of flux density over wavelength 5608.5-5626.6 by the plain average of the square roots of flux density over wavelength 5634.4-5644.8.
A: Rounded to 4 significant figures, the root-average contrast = 1.063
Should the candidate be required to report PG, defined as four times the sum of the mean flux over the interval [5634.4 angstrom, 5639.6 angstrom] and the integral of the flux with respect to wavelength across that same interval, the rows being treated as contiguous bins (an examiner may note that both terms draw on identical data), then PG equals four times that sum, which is 185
